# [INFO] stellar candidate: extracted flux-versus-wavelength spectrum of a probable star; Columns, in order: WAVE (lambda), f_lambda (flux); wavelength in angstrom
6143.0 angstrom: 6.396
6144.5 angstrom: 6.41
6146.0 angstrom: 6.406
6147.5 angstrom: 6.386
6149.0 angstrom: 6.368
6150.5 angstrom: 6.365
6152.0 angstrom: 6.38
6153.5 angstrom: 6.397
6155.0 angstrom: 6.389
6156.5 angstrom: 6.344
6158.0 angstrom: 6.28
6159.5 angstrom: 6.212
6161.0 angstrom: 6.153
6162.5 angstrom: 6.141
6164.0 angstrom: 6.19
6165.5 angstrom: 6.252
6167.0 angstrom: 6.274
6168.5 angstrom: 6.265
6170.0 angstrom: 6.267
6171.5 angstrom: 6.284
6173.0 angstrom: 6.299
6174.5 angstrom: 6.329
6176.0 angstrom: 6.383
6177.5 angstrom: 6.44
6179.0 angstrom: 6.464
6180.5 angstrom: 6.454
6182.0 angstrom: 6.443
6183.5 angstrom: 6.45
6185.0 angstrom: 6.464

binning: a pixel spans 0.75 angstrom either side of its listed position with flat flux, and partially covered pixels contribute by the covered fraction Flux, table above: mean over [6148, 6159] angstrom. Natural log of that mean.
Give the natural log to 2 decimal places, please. 1.85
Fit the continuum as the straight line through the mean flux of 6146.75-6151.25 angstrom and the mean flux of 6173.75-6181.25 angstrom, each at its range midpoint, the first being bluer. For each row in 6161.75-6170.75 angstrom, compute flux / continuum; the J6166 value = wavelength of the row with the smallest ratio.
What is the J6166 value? 6162.5 angstrom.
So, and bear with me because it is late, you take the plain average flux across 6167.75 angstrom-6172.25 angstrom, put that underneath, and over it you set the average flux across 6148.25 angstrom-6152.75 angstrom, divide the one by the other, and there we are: 1.016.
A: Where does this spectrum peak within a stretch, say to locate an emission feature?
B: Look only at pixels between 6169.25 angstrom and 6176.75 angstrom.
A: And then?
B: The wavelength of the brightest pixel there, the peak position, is 6176.0 angstrom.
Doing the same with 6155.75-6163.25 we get 6156.5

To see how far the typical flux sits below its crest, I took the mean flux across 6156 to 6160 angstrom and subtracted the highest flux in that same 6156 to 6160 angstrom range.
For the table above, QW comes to -0.065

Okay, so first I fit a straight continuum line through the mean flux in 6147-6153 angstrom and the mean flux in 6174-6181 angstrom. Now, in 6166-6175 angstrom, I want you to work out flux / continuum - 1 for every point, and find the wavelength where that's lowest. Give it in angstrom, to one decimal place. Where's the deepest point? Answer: 6170.0 angstrom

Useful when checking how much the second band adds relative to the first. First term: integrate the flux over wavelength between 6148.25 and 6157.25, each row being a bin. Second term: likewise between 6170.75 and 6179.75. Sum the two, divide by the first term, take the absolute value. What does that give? 2.00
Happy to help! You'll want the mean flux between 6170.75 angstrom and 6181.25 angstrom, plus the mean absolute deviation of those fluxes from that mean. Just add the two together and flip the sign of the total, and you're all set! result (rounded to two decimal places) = -6.44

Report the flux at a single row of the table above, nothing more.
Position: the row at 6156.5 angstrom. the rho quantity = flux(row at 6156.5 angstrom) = 6.344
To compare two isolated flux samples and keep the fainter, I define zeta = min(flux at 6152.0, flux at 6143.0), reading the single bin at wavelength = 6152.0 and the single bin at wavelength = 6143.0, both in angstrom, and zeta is 6.38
